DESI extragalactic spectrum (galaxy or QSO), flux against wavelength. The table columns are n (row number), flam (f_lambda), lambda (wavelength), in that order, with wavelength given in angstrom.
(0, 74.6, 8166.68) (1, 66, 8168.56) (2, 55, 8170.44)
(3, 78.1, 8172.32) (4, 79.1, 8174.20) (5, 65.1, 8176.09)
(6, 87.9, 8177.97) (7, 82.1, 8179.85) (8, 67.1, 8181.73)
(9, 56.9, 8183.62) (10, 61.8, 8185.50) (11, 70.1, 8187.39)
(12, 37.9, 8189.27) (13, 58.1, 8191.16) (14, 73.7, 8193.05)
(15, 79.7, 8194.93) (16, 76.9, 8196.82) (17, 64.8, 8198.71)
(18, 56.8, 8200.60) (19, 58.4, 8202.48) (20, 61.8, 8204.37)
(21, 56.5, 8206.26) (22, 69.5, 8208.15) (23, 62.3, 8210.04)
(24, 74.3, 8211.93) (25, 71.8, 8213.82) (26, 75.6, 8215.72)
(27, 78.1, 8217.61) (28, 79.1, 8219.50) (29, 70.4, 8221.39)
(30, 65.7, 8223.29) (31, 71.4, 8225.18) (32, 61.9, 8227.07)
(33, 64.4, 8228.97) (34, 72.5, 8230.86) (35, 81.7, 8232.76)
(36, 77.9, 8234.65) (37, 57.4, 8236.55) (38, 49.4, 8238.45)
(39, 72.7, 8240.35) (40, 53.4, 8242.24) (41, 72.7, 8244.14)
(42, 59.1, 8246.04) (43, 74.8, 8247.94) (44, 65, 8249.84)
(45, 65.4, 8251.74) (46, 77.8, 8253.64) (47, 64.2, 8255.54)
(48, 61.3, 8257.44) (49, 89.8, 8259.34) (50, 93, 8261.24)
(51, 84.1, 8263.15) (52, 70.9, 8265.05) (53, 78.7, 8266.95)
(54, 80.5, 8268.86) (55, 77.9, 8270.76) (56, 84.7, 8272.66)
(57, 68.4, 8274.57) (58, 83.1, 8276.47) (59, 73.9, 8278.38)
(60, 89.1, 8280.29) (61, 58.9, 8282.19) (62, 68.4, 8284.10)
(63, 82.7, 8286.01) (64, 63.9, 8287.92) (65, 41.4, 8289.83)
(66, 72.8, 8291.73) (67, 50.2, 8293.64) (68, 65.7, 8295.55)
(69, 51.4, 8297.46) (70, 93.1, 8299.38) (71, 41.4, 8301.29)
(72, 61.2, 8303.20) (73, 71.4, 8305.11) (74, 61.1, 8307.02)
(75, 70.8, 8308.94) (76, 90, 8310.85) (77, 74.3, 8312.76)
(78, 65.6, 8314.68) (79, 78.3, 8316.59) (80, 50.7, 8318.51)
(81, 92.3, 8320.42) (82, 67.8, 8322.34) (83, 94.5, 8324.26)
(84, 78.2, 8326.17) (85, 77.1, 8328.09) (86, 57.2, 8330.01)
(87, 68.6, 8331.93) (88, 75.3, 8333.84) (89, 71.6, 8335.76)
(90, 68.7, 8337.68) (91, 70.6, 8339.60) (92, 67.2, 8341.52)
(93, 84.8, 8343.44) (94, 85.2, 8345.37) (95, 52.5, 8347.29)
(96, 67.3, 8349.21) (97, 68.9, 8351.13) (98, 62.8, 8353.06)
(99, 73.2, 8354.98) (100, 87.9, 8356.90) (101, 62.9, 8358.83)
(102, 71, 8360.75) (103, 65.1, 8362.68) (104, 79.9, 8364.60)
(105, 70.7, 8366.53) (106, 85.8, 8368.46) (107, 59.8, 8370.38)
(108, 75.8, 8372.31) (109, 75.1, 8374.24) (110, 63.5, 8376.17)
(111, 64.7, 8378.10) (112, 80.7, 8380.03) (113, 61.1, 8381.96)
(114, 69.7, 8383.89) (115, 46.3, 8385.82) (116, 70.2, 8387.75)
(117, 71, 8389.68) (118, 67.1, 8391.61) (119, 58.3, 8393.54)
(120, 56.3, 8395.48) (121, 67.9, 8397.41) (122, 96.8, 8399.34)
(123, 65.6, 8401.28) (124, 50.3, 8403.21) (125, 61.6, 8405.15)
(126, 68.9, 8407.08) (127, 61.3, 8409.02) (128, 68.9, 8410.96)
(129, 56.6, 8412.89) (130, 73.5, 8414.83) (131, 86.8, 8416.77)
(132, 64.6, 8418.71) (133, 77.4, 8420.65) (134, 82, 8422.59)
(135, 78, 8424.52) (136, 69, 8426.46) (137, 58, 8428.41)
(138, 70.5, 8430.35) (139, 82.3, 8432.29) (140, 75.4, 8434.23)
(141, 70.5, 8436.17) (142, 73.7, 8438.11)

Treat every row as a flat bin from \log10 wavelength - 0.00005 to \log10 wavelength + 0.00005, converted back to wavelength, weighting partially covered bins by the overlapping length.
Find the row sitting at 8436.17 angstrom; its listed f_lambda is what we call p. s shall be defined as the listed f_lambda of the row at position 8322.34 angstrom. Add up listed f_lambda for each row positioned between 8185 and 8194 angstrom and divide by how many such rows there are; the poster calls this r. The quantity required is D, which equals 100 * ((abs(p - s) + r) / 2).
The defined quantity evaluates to 3151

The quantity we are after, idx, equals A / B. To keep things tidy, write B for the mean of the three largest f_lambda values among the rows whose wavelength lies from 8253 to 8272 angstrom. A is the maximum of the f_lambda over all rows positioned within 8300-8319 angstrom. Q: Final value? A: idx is 1.01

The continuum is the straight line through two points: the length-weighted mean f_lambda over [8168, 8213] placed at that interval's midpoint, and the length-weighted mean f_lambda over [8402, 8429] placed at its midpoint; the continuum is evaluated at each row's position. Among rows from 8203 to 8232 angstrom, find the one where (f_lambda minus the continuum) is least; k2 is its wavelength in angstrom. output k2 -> 8206.26 angstrom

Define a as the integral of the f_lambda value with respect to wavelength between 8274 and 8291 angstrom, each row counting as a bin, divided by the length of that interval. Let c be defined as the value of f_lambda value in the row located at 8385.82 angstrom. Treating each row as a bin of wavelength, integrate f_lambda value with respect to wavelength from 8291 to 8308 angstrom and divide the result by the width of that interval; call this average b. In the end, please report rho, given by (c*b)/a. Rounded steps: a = 70.1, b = 63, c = 46.3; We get 42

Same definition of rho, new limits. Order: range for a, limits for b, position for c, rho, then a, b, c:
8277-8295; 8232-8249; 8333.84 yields 74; 67.2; 66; 75.3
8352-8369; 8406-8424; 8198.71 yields 63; 72.9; 71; 64.8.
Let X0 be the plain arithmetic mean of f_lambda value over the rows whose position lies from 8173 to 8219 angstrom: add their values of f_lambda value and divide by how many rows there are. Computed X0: 67.8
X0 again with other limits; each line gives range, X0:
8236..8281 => 72.8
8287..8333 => 68.3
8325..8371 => 71.3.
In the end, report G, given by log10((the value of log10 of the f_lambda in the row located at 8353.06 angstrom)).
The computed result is 0.255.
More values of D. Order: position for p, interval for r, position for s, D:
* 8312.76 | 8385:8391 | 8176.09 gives 3585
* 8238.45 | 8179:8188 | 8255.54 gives 4120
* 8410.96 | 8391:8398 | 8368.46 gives 3965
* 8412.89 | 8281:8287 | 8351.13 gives 4115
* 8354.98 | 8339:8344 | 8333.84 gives 3815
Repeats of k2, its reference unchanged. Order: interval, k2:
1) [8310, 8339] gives 8318.51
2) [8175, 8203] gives 8189.27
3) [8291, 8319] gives 8301.29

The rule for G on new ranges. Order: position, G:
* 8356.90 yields 0.289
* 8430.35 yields 0.267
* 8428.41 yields 0.246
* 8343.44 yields 0.285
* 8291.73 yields 0.270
